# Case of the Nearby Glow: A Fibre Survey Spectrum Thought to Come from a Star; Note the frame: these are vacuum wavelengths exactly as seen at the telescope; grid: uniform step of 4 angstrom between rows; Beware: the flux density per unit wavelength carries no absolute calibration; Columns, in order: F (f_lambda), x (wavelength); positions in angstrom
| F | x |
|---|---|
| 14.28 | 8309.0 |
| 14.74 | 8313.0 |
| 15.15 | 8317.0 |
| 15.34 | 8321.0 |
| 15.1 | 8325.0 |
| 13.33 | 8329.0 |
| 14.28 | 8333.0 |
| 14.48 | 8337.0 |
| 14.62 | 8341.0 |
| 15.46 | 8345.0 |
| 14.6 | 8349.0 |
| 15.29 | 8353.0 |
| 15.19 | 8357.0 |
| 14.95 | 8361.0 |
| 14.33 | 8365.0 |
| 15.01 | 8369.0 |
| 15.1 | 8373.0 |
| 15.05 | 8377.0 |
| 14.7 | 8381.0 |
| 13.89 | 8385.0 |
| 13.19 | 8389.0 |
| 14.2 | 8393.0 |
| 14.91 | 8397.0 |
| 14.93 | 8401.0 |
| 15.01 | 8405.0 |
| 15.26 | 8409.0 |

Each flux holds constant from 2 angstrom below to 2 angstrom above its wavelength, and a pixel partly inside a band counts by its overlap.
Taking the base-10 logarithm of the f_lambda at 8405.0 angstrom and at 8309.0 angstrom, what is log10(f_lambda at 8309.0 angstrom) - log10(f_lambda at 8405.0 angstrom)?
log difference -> -0.022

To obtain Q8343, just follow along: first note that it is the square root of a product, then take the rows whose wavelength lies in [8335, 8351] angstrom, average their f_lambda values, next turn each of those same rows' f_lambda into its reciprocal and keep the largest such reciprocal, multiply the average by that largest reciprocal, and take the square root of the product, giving 1.011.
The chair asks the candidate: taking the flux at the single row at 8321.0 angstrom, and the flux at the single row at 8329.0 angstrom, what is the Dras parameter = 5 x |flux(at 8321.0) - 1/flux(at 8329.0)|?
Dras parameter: 76.3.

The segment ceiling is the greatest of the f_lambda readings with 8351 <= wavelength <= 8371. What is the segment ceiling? 15.29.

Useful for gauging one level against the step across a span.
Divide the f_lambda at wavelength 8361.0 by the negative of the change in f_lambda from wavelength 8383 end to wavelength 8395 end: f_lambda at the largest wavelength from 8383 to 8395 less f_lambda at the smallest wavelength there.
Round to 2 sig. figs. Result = -48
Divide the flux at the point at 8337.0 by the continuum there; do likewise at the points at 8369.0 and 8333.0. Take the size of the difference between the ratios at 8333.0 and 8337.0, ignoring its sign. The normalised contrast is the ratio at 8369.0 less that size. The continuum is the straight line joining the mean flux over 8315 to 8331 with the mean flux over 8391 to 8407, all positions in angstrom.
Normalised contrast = 1.00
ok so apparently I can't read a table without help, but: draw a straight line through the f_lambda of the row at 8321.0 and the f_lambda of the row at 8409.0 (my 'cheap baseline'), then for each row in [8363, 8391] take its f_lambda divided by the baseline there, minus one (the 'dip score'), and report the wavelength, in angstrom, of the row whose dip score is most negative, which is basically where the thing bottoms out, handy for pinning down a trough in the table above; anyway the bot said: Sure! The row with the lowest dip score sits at 8389.0 angstrom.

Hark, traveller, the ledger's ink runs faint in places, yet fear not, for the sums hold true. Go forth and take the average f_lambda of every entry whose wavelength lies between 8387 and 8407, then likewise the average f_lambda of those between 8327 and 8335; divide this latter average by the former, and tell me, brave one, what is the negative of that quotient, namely -0.96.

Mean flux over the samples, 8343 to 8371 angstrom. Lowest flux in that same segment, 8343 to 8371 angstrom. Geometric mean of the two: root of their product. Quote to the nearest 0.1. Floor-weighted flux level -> 14.6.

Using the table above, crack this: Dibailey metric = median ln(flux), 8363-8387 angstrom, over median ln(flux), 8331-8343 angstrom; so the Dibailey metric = 1.01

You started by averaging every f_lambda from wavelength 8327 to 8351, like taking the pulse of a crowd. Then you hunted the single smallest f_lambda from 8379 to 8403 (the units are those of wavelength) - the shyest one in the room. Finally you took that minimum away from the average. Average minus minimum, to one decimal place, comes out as 1.3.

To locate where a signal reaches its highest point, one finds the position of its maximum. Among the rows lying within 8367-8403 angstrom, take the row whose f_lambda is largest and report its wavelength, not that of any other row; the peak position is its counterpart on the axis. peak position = 8373.0 angstrom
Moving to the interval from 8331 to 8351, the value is 8345.0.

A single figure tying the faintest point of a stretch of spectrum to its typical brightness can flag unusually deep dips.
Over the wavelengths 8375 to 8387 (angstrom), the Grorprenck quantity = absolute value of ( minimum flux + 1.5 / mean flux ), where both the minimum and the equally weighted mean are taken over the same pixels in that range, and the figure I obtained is 14.0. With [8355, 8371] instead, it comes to 14.4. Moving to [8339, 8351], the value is 14.7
